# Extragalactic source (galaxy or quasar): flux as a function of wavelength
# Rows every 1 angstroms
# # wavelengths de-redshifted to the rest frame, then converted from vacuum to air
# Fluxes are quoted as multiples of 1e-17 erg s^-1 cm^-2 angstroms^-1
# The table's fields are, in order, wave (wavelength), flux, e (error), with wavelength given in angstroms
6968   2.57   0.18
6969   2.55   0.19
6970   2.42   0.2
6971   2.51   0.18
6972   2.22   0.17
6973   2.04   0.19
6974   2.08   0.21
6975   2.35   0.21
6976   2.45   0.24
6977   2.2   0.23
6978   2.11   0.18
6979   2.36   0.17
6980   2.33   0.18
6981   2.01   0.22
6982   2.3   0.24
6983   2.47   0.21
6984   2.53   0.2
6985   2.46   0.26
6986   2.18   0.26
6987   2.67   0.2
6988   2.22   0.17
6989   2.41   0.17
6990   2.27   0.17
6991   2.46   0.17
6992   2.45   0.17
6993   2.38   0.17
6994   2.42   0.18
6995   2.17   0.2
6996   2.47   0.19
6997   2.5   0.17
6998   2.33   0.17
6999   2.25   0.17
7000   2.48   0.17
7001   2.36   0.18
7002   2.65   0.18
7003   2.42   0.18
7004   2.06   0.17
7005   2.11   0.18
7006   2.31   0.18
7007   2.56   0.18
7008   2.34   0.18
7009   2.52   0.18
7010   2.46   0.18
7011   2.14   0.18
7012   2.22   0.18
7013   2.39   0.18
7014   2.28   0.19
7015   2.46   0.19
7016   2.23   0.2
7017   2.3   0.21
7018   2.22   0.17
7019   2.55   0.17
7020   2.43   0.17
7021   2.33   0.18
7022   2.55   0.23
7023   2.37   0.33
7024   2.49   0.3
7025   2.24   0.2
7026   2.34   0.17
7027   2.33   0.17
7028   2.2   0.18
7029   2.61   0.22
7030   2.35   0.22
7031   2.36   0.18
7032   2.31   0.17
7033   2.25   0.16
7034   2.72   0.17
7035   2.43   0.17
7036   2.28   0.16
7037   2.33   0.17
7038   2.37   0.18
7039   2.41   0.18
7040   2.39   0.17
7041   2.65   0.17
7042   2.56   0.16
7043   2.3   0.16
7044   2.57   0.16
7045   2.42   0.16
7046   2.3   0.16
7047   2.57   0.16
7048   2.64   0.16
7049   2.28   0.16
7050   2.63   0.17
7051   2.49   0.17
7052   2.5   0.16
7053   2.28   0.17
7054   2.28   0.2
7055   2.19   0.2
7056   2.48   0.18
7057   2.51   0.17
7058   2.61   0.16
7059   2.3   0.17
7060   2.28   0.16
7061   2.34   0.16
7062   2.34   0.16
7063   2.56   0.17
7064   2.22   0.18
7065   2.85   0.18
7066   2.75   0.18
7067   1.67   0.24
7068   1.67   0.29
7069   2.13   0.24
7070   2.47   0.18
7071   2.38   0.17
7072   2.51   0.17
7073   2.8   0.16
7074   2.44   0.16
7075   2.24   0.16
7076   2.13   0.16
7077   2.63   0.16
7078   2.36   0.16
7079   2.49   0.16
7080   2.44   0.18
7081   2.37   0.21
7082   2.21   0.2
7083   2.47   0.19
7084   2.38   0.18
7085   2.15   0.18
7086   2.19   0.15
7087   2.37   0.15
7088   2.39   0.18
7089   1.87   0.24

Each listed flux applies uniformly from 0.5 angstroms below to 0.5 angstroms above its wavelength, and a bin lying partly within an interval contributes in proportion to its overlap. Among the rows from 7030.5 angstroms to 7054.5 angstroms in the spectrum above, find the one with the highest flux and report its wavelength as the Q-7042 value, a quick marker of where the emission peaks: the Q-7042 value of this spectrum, 7034 angstroms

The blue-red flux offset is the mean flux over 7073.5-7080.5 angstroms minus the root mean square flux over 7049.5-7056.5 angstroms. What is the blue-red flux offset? -0.022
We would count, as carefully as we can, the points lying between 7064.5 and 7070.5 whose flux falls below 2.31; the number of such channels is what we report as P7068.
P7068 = 3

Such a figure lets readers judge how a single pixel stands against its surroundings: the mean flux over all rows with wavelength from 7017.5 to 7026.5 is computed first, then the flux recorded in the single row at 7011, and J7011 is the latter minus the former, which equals -0.25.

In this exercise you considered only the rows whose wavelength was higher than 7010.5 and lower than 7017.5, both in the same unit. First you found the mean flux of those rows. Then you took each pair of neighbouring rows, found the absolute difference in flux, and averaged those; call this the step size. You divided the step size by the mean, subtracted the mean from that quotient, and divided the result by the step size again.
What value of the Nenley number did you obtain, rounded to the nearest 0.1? -15.9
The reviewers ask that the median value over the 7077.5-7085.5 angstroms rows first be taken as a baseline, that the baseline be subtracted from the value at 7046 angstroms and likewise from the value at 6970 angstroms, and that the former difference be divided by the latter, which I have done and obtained -1.7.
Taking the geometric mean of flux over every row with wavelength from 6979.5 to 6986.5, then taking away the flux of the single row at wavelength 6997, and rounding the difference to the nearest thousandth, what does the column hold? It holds -0.181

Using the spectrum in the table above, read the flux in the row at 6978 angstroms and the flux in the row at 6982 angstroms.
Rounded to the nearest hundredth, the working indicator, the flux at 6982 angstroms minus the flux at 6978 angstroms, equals 0.19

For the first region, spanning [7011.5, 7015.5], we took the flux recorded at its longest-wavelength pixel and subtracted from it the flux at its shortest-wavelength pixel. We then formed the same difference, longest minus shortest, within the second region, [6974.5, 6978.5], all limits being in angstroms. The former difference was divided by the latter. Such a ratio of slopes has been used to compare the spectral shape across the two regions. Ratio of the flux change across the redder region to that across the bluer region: -1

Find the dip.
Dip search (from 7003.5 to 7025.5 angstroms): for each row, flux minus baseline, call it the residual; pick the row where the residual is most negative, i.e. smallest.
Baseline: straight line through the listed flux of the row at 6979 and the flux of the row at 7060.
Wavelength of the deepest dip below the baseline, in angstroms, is 7004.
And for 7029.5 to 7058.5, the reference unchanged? 7055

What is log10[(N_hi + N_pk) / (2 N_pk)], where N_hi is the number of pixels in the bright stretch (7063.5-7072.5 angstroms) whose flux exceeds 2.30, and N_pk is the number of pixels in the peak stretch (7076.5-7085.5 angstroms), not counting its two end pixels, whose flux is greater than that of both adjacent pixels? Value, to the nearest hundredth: 0.24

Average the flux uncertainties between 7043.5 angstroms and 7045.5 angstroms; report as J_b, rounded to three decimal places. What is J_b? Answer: 0.160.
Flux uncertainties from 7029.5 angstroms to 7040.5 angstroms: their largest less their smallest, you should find 0.060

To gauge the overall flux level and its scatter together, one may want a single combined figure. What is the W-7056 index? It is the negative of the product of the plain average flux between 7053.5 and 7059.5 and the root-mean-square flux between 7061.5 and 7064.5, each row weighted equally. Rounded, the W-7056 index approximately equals -5.69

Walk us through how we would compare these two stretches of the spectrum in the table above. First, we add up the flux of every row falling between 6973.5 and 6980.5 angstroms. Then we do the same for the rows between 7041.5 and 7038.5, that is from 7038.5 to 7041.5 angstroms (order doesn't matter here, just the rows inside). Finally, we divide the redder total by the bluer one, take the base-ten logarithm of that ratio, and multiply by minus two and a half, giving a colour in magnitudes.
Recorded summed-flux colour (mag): 0.8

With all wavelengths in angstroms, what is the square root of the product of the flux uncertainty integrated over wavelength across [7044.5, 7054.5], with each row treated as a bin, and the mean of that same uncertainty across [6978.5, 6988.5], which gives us 0.59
